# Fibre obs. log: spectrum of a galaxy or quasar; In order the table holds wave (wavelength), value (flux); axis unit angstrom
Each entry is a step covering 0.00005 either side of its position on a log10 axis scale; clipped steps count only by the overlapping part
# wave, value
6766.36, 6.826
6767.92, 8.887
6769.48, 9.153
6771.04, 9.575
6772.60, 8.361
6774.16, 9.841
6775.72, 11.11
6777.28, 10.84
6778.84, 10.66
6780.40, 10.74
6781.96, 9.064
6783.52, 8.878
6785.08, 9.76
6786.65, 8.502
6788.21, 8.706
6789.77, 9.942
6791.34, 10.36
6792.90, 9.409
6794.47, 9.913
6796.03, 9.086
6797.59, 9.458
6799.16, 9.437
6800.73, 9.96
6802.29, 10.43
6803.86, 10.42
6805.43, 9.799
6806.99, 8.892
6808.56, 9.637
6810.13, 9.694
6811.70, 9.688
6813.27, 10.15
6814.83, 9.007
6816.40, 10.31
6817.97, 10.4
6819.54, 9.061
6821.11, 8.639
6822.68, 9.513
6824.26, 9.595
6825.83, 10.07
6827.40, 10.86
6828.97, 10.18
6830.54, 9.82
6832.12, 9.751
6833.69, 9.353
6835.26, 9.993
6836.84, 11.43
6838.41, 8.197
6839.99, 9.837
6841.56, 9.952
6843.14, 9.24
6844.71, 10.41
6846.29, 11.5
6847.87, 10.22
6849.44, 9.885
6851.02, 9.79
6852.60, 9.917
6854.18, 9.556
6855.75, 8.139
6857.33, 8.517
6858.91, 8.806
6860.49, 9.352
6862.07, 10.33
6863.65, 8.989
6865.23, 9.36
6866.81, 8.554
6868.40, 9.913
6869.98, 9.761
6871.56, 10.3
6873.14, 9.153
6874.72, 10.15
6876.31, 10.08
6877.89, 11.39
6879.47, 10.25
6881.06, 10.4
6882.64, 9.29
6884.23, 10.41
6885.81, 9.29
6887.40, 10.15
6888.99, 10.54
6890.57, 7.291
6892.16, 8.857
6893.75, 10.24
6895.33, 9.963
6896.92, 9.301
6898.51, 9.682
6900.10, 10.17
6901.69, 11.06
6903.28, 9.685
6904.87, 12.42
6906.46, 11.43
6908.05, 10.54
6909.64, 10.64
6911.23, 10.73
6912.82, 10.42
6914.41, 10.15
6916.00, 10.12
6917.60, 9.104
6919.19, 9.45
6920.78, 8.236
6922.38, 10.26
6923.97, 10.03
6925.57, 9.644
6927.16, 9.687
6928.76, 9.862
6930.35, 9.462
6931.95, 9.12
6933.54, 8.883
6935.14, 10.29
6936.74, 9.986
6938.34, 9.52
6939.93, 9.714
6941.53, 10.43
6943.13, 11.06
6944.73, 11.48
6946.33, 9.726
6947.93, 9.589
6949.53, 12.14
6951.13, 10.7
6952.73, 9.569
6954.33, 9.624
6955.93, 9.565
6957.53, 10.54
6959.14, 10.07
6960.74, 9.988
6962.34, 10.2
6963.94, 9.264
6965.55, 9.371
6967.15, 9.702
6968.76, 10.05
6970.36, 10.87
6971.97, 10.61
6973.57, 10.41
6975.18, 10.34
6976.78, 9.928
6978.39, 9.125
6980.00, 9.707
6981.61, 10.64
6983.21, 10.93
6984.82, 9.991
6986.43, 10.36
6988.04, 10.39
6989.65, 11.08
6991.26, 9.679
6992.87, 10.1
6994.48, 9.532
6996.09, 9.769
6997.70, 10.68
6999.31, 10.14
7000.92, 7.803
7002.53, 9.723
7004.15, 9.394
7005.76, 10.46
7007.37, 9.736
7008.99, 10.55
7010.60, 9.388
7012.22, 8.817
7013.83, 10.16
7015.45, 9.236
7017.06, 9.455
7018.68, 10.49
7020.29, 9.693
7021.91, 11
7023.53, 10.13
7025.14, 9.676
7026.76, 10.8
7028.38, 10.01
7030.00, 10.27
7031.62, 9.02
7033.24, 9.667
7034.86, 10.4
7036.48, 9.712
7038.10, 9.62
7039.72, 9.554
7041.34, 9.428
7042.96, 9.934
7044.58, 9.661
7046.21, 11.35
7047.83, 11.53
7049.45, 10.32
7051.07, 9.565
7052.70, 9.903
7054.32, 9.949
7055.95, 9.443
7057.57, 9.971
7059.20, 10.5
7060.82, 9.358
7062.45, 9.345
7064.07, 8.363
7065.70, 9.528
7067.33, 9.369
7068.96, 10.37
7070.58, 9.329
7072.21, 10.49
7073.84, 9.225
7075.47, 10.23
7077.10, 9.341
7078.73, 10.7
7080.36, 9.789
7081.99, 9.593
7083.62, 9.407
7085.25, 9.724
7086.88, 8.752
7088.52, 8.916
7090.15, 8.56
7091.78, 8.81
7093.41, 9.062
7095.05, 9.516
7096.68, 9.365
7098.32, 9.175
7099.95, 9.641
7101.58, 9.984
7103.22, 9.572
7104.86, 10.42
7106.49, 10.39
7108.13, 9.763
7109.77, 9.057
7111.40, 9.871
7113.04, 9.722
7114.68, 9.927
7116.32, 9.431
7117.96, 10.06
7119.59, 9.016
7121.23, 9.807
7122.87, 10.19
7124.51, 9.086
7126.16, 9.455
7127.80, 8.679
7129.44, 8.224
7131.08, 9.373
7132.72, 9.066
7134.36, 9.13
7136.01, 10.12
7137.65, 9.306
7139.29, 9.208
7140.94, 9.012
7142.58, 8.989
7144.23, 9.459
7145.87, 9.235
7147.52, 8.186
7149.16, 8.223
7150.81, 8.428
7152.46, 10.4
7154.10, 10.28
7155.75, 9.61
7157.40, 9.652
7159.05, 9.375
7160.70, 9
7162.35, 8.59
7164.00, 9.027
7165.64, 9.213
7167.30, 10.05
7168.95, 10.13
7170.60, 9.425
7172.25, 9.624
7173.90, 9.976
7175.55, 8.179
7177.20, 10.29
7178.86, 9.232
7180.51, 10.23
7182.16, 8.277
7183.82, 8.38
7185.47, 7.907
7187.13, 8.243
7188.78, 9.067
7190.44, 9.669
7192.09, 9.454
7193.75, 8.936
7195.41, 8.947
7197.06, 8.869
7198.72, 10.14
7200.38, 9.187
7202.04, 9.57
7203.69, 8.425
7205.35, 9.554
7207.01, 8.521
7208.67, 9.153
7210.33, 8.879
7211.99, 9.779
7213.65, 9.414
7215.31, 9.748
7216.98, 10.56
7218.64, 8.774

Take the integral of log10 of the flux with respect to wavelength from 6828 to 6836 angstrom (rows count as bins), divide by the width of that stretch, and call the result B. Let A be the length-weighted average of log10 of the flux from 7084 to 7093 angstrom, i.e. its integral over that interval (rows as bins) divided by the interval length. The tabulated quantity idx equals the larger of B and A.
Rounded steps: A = 0.95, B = 0.993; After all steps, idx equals 0.99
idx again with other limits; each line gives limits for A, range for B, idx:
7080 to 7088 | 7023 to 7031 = 1.01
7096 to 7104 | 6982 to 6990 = 1.02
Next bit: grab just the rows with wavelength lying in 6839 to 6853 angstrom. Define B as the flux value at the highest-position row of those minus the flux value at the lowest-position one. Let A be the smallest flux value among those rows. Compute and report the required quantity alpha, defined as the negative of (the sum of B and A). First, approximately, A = 9.24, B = 0.1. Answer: -9.3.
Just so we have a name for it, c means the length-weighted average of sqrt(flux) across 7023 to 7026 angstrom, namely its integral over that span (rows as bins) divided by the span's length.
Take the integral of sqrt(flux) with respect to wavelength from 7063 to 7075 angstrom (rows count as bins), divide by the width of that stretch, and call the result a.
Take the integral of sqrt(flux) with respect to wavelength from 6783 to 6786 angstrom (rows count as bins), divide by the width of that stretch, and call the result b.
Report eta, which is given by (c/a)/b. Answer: 0.335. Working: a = 3.09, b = 3.05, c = 3.15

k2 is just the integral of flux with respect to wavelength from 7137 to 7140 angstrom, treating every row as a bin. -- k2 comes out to 27.8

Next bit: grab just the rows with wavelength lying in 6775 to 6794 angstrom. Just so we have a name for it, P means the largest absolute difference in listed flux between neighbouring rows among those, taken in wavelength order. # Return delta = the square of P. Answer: 2.8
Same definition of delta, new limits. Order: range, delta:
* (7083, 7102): 0.9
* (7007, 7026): 1.8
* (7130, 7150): 1.1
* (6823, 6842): 10.5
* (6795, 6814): 0.8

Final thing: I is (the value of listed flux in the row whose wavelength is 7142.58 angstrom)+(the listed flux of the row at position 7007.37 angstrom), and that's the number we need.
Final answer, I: 18.7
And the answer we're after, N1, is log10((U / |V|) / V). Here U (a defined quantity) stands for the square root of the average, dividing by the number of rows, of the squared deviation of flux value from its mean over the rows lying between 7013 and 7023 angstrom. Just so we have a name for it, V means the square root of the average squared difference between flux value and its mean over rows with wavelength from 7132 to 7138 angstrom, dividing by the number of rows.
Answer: 0.5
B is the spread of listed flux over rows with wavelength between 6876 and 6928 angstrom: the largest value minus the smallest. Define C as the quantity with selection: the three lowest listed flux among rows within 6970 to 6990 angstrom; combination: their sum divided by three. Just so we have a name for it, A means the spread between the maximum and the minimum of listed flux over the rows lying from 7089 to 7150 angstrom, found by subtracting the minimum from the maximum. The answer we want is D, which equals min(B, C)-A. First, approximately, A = 2.2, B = 5.13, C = 9.59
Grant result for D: 2.9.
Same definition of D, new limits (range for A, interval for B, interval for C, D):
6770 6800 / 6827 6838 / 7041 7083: -0.7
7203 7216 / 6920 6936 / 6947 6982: 0.7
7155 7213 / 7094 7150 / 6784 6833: -0.1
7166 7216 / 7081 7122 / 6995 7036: -0.5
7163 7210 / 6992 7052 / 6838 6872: 1.3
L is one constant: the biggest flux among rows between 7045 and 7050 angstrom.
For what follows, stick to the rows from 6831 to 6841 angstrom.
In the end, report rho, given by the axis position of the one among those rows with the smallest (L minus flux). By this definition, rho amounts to 6836.84 angstrom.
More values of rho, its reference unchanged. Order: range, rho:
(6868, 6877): 6871.56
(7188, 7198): 7190.44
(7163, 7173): 7168.95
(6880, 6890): 6888.99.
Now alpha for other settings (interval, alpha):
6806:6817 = -10.3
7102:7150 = -6.8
